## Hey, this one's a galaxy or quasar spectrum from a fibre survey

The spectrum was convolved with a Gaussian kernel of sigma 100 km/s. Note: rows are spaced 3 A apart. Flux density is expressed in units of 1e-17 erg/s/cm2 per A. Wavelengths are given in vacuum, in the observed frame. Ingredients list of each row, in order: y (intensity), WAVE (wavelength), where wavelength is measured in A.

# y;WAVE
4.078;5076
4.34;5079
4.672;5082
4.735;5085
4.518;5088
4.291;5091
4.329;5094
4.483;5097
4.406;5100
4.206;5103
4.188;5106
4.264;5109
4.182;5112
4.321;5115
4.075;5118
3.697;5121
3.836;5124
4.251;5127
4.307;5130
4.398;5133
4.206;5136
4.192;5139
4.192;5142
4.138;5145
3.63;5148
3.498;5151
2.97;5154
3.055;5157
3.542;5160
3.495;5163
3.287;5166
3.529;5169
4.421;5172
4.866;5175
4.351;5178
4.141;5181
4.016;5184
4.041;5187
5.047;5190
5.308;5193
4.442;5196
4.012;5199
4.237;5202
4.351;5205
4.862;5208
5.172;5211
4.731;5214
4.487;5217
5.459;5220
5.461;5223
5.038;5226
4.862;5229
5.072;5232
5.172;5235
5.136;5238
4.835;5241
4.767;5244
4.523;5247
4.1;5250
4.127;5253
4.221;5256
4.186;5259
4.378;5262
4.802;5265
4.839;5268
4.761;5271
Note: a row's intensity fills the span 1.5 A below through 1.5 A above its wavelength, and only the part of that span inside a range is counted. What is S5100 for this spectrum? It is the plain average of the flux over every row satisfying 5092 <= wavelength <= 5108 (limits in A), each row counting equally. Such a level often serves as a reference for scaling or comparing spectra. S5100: 4.32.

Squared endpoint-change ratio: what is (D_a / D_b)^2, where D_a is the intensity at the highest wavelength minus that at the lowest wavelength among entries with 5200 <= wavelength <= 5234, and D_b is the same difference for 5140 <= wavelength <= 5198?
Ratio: 11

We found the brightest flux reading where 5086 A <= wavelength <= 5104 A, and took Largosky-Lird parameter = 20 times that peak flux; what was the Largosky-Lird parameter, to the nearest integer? 90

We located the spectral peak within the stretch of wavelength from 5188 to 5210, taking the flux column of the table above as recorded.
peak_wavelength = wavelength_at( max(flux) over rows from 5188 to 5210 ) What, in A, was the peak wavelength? 5193 A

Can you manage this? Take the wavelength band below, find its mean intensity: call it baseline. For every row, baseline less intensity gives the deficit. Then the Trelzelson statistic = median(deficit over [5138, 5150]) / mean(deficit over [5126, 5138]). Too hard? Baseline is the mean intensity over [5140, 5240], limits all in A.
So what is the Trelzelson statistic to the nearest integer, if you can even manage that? 3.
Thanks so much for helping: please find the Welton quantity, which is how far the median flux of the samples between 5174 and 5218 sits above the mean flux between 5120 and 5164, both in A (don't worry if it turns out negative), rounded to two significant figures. 0.61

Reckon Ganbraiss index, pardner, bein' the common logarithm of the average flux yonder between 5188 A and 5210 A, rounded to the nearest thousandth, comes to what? 0.664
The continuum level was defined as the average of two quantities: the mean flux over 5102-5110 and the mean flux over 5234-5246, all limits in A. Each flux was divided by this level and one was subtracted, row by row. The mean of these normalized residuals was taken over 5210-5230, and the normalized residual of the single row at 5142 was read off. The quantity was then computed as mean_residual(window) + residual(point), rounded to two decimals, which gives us 0.01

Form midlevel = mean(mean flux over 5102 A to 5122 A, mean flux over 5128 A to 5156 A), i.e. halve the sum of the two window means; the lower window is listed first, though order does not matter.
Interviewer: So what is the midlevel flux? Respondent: 4.04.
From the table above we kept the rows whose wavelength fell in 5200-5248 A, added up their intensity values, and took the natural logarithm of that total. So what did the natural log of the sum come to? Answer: 4.36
